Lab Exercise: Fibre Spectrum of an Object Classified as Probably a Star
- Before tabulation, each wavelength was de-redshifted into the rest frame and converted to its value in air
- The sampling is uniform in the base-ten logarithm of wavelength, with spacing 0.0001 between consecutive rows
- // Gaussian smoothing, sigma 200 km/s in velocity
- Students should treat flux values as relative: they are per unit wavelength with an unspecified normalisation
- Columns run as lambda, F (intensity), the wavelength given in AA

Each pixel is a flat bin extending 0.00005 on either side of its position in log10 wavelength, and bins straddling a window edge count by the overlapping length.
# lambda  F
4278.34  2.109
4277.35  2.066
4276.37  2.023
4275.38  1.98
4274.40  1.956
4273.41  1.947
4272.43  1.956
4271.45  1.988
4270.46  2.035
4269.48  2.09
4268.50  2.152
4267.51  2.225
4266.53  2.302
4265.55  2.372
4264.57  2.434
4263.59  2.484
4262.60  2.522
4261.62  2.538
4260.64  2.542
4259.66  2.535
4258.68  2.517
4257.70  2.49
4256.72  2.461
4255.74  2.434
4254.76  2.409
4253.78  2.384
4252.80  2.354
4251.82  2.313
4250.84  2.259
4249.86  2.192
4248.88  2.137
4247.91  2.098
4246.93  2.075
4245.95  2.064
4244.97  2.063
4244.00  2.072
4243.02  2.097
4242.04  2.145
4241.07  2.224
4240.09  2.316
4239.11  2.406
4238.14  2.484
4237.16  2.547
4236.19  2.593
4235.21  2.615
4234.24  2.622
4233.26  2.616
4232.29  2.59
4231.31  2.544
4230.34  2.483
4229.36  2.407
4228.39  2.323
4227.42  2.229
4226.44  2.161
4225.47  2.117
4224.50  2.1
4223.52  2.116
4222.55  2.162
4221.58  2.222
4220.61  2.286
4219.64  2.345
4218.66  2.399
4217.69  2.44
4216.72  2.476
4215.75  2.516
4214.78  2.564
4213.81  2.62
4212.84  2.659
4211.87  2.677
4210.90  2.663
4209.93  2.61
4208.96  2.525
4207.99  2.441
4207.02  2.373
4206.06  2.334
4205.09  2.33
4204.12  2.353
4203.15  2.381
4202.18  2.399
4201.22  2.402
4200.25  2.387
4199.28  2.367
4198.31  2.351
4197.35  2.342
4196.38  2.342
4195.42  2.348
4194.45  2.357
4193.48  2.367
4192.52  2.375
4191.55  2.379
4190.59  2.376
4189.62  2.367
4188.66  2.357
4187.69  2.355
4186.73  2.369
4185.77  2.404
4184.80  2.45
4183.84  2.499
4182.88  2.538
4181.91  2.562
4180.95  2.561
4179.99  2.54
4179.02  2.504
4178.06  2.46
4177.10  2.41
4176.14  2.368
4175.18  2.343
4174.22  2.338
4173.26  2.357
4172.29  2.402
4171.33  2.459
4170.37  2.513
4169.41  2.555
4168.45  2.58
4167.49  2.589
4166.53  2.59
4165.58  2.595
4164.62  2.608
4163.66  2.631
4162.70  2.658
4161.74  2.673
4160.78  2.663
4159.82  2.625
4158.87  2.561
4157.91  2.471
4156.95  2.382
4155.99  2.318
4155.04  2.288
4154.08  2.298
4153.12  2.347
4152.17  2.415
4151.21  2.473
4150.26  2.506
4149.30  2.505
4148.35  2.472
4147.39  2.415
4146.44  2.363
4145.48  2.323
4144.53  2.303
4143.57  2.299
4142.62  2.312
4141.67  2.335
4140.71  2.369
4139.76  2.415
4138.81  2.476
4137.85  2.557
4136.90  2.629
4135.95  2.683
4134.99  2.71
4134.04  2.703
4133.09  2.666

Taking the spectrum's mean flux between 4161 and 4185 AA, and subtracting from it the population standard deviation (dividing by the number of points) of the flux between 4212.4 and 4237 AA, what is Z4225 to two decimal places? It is 2.33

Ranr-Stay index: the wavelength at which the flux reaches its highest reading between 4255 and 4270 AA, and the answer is 4260.64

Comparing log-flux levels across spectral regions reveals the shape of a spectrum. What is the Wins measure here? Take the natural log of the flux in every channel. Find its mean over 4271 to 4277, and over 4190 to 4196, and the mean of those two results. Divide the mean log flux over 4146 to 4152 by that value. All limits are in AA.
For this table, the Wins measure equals 1.16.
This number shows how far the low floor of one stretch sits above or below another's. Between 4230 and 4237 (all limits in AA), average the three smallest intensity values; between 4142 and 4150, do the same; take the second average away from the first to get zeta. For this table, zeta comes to 0.2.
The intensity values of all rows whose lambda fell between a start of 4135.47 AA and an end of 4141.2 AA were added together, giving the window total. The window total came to 15.13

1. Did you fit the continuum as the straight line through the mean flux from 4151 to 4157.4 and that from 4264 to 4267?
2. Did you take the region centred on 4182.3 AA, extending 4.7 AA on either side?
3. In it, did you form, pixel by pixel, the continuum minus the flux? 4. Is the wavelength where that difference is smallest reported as 4181.91 AA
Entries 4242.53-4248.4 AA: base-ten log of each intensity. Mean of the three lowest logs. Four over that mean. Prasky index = 12.7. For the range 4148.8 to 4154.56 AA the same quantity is 10.8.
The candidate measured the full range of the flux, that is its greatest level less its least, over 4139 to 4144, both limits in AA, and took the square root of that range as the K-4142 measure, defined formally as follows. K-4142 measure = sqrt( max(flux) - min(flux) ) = 0.34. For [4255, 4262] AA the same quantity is 0.33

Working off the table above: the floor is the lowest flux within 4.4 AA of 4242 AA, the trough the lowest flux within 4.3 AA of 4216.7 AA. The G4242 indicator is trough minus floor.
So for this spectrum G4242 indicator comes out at 0.22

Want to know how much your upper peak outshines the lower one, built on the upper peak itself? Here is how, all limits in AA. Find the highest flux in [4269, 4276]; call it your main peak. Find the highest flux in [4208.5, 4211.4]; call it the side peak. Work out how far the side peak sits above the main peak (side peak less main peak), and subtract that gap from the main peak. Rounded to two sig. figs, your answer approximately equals 1.5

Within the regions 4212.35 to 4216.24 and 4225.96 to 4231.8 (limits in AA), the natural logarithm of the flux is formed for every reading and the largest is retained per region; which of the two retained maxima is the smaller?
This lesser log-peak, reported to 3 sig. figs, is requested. 0.934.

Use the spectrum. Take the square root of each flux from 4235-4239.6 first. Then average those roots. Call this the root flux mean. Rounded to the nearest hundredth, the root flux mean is 1.59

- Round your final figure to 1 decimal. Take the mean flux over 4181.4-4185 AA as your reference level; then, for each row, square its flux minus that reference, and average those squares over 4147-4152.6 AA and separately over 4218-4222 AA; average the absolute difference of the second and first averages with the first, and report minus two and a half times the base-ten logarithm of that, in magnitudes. 4.1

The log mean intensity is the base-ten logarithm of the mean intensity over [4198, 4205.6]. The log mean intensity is 0.375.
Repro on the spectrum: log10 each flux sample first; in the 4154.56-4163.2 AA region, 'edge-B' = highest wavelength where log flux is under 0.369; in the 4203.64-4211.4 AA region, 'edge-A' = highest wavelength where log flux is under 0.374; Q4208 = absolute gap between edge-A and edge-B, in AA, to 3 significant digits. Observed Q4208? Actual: 50.1 AA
